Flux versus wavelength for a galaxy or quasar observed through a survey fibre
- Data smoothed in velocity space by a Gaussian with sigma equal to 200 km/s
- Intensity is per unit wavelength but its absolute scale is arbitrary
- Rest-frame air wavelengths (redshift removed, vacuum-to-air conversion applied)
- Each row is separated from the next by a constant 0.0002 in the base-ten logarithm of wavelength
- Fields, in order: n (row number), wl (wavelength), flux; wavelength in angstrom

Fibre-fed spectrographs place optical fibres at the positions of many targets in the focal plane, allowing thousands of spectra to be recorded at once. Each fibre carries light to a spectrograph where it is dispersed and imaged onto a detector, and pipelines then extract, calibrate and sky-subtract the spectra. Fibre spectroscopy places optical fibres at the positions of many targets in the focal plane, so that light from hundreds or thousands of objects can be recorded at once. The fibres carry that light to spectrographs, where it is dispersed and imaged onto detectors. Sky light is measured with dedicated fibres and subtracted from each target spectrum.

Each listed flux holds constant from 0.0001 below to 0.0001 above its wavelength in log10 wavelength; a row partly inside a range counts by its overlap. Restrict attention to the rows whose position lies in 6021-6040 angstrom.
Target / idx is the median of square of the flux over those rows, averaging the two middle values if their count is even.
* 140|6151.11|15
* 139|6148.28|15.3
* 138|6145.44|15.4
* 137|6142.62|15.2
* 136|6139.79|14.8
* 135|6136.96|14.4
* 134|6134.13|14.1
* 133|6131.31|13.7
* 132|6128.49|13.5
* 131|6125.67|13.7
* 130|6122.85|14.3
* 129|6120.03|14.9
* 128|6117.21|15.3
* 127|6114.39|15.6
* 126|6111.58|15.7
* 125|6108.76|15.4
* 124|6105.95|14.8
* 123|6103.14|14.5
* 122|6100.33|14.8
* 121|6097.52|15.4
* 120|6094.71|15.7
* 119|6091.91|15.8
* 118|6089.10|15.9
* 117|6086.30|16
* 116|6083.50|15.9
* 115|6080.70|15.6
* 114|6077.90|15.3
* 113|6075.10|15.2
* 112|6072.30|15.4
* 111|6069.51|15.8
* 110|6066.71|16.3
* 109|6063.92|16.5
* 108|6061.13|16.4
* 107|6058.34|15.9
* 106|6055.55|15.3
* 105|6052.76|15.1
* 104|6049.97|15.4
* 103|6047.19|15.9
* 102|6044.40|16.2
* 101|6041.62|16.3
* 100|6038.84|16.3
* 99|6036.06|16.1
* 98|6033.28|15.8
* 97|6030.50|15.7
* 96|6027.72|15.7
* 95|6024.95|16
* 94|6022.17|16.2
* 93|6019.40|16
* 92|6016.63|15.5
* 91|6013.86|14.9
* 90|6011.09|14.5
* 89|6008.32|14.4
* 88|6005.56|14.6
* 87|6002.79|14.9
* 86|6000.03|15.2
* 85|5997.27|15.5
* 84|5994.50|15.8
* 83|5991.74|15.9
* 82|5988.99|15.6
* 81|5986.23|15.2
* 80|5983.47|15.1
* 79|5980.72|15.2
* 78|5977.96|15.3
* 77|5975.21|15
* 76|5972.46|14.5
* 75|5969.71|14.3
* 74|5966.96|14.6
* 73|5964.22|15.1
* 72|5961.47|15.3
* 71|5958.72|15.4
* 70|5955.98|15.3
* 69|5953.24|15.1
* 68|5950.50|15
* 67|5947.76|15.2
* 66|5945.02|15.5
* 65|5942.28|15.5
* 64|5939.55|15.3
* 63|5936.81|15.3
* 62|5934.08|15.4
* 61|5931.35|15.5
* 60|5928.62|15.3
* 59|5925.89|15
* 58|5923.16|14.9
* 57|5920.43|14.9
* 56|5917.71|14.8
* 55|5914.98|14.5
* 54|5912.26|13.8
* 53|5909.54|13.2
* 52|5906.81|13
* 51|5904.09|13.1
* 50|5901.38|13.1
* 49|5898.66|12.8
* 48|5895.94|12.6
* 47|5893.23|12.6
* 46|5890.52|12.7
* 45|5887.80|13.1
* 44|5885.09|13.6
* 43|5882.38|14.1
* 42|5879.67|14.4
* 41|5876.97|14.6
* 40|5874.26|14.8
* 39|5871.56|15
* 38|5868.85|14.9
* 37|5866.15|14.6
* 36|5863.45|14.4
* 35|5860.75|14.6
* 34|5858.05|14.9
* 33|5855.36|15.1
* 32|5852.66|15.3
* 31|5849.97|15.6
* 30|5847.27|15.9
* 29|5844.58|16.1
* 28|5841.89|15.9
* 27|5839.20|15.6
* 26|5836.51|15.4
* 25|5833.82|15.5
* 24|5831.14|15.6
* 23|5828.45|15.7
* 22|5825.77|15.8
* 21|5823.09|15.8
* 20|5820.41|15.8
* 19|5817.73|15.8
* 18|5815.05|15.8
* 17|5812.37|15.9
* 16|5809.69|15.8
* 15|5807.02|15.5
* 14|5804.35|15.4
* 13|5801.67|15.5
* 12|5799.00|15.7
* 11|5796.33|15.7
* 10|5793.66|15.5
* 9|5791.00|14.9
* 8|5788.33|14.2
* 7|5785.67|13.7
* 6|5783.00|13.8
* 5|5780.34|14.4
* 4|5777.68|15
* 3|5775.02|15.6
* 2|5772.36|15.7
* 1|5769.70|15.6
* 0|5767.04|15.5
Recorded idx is 256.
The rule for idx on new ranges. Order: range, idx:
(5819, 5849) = 250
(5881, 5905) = 172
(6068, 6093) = 250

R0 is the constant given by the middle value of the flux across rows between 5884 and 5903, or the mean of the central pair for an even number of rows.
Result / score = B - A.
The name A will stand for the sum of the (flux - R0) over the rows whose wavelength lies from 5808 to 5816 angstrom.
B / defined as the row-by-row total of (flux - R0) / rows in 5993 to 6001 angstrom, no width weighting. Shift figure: -1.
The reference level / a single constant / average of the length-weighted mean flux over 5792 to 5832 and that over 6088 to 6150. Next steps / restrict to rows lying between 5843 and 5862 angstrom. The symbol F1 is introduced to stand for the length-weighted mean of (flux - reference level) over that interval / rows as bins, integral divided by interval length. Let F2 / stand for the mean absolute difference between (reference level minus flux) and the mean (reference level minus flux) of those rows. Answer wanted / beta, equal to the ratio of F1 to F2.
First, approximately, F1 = 0.07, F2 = 0.44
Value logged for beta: 0.2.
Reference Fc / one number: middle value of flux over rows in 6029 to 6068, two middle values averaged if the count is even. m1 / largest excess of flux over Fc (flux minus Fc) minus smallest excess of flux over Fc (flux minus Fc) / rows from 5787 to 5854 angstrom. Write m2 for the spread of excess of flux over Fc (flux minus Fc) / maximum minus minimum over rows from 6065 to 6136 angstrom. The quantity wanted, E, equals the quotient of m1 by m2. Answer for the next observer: 0.68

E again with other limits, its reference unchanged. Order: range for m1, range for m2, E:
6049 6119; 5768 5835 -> 0.91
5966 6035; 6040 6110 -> 0.95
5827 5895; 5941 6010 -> 2.19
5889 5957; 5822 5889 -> 0.97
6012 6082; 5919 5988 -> 1.33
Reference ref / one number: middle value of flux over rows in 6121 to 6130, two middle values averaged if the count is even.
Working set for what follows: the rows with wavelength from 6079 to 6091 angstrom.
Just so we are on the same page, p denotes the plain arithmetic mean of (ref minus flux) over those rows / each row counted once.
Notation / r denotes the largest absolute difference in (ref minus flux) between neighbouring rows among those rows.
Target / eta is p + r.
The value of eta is -1.85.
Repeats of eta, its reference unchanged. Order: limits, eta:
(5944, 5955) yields -1.20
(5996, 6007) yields -1.05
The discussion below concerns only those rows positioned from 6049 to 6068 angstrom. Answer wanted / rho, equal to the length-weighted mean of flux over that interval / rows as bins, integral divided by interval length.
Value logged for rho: 15.9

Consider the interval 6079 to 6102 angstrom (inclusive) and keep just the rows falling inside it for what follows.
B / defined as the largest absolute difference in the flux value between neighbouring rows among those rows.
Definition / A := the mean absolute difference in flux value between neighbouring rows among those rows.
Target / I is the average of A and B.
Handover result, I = 0.41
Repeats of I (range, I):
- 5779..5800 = 0.54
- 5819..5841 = 0.14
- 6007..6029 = 0.46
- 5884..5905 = 0.36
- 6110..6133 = 0.47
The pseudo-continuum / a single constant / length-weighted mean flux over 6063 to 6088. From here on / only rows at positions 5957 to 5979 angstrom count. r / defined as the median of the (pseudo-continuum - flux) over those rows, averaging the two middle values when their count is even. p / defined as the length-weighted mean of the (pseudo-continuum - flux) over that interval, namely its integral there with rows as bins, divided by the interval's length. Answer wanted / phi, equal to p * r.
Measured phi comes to 0.60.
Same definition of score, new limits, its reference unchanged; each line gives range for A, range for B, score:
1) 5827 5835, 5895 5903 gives -8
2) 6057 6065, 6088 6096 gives -1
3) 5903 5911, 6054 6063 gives 8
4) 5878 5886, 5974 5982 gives 3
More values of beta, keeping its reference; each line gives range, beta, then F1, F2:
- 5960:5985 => -1.2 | -0.36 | 0.31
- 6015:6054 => 2.0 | 0.57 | 0.29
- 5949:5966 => -0.8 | -0.11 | 0.13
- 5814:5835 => 4.6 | 0.43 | 0.09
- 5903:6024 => -0.6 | -0.30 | 0.50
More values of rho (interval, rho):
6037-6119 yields 15.6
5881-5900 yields 13.1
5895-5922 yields 13.6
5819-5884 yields 15.2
